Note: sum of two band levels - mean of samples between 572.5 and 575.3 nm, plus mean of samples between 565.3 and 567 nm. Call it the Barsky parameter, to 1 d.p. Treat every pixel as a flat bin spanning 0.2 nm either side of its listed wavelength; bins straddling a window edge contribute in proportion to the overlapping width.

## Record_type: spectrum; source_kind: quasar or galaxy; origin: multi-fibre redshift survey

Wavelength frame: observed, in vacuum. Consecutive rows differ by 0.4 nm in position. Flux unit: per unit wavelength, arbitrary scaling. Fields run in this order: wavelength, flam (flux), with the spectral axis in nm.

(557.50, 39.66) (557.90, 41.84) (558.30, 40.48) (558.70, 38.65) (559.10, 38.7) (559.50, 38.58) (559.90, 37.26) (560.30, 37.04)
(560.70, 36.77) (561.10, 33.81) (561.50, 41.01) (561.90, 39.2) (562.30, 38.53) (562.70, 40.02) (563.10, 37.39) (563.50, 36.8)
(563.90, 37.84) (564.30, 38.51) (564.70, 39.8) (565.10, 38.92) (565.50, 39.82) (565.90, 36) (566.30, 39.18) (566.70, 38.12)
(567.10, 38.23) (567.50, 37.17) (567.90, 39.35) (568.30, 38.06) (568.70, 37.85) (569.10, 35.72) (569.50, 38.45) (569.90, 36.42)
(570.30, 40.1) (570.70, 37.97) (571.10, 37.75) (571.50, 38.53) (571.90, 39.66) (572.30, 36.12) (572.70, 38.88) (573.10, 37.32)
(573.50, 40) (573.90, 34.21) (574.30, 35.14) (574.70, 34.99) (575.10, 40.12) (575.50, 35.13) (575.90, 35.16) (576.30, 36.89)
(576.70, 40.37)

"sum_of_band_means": 75.5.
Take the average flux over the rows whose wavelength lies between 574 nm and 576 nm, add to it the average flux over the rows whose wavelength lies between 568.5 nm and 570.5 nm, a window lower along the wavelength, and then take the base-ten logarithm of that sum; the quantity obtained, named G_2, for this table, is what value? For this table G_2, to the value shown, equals 1.868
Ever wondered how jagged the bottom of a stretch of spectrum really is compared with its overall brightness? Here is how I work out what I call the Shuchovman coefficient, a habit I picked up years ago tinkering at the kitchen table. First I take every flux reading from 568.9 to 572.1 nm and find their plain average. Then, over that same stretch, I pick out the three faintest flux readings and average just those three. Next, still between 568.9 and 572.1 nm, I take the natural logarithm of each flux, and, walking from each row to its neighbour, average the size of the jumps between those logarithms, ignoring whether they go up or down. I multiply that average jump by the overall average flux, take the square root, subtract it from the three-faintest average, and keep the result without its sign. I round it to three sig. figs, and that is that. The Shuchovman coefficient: 35.3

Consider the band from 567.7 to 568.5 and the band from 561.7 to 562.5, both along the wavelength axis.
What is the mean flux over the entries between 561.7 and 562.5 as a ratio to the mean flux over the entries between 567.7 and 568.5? 1.00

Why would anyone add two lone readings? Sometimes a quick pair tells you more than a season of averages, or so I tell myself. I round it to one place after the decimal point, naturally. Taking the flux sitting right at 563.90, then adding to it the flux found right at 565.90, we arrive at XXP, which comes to 73.8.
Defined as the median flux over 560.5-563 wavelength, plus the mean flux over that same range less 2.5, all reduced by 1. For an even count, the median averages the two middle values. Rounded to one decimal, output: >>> 73.6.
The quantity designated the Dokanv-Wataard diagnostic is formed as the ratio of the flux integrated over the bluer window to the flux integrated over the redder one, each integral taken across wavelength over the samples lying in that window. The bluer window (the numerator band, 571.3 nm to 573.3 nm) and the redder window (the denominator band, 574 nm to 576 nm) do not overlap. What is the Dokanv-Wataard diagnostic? 1.06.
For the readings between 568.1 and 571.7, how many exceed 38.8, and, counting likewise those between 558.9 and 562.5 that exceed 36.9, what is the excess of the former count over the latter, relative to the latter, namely -0.86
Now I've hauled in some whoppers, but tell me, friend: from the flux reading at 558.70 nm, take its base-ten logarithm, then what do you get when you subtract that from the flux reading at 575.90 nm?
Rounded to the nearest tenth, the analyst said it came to 33.6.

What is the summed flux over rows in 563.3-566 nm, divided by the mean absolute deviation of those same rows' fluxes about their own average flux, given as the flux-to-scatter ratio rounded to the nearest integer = 229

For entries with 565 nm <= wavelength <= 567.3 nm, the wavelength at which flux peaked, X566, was 565.50 nm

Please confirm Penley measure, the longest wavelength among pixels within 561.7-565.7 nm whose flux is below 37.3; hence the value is 563.50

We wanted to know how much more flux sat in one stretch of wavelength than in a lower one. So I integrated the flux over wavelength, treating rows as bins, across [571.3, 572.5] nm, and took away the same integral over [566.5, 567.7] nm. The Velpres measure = 0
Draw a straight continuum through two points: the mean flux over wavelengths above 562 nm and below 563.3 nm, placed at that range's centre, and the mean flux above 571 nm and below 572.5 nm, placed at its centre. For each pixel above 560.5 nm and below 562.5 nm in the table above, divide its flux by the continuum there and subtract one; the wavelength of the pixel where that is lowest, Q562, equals 561.10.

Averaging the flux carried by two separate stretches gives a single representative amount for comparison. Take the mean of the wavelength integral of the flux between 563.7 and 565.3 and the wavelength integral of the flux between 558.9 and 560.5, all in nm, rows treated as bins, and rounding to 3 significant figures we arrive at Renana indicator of 61.3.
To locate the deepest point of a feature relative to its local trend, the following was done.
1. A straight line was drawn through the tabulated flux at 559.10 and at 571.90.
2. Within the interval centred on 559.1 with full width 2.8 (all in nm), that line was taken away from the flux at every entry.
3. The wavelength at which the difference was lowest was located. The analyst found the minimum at 560.30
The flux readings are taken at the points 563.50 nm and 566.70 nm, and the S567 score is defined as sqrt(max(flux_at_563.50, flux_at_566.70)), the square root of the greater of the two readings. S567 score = 6.17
